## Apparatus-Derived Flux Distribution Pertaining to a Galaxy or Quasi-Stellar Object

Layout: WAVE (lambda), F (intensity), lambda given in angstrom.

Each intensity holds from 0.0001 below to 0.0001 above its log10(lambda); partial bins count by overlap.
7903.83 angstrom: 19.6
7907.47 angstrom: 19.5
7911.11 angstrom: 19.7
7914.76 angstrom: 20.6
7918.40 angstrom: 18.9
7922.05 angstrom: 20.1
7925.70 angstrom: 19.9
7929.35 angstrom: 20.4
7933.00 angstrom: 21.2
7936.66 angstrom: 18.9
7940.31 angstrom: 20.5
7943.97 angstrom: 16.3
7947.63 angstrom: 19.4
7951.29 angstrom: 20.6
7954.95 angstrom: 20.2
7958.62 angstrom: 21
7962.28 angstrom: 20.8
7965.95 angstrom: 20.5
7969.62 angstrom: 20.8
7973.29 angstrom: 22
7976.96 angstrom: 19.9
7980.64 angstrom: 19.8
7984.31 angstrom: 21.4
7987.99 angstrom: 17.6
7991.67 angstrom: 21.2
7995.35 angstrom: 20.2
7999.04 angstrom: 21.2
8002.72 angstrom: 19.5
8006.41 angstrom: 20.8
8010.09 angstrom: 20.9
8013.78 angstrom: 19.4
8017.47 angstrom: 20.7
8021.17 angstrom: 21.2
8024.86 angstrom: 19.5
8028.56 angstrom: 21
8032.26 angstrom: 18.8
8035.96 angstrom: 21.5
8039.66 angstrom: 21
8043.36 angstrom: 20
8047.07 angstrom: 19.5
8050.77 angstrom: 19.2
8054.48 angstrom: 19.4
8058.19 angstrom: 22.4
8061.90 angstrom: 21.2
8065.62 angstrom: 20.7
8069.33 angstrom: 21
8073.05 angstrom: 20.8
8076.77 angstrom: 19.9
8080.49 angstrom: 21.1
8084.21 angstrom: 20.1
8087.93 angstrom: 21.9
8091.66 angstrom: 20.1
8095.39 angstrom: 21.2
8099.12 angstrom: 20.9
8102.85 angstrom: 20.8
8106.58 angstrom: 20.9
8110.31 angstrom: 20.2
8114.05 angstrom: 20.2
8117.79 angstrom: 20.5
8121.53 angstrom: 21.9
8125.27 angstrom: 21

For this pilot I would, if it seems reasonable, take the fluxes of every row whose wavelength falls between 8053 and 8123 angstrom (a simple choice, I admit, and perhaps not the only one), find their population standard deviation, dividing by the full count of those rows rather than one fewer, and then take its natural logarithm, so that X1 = -0.32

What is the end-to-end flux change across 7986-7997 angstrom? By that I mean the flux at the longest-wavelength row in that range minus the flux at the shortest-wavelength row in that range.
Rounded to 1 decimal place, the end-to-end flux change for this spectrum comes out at 2.6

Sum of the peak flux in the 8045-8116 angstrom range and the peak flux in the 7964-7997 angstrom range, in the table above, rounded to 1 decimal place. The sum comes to 44.4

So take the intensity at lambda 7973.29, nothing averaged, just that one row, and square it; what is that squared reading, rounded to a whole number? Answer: 484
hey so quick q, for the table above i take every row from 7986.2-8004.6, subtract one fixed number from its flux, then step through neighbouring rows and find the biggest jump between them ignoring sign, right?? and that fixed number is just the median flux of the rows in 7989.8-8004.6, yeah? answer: 3.6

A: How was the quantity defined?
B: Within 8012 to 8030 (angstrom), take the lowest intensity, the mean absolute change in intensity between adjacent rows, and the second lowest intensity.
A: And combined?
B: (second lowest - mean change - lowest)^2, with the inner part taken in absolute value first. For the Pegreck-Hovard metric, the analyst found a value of 1.32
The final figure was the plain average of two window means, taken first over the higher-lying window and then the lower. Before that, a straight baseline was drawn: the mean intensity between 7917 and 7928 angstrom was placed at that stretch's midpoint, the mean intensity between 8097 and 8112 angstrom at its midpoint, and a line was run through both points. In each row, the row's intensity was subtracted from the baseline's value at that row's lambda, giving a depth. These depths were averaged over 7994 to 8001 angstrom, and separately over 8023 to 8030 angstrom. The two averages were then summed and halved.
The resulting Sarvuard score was -0.3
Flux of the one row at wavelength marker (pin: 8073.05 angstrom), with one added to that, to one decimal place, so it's 21.8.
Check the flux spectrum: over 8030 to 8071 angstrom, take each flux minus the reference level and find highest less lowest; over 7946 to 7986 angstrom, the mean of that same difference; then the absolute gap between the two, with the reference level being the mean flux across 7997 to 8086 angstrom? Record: 3.5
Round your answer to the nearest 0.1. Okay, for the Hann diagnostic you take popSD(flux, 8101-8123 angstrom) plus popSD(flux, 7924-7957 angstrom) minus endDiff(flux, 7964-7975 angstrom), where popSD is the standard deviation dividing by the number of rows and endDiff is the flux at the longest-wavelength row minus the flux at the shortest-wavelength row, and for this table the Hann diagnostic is 0.4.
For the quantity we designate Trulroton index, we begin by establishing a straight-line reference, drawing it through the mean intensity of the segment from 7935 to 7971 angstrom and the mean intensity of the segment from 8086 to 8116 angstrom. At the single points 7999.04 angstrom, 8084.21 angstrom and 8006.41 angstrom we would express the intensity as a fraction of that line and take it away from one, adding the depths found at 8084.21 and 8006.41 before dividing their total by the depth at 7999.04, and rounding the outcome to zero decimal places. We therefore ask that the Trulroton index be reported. 0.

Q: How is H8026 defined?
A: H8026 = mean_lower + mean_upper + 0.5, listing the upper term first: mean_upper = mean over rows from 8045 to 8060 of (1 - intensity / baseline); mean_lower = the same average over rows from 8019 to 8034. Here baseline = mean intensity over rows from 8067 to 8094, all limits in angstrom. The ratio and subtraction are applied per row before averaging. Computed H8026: 0.556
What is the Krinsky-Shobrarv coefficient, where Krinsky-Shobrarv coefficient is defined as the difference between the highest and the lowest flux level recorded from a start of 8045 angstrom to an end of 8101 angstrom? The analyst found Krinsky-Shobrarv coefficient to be 3.2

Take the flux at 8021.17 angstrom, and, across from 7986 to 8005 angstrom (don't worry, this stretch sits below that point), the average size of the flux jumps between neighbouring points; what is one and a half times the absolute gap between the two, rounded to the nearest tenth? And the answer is 29.1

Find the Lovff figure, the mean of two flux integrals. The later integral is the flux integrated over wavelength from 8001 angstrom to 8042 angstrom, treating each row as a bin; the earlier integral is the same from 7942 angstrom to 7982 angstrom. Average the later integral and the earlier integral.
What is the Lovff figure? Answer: 820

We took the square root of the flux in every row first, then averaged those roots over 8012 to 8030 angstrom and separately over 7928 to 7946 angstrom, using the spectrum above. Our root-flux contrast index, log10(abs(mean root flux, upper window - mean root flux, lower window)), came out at -0.98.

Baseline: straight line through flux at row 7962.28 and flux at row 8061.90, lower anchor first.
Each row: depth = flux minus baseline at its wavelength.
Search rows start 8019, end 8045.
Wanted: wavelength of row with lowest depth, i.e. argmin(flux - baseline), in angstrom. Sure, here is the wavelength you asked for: 8032.26 angstrom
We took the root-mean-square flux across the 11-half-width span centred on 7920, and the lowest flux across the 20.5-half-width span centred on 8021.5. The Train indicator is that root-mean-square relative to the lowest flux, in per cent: 106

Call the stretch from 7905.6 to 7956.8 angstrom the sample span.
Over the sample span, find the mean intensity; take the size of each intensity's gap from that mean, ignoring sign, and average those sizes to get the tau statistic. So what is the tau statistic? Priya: 0.810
